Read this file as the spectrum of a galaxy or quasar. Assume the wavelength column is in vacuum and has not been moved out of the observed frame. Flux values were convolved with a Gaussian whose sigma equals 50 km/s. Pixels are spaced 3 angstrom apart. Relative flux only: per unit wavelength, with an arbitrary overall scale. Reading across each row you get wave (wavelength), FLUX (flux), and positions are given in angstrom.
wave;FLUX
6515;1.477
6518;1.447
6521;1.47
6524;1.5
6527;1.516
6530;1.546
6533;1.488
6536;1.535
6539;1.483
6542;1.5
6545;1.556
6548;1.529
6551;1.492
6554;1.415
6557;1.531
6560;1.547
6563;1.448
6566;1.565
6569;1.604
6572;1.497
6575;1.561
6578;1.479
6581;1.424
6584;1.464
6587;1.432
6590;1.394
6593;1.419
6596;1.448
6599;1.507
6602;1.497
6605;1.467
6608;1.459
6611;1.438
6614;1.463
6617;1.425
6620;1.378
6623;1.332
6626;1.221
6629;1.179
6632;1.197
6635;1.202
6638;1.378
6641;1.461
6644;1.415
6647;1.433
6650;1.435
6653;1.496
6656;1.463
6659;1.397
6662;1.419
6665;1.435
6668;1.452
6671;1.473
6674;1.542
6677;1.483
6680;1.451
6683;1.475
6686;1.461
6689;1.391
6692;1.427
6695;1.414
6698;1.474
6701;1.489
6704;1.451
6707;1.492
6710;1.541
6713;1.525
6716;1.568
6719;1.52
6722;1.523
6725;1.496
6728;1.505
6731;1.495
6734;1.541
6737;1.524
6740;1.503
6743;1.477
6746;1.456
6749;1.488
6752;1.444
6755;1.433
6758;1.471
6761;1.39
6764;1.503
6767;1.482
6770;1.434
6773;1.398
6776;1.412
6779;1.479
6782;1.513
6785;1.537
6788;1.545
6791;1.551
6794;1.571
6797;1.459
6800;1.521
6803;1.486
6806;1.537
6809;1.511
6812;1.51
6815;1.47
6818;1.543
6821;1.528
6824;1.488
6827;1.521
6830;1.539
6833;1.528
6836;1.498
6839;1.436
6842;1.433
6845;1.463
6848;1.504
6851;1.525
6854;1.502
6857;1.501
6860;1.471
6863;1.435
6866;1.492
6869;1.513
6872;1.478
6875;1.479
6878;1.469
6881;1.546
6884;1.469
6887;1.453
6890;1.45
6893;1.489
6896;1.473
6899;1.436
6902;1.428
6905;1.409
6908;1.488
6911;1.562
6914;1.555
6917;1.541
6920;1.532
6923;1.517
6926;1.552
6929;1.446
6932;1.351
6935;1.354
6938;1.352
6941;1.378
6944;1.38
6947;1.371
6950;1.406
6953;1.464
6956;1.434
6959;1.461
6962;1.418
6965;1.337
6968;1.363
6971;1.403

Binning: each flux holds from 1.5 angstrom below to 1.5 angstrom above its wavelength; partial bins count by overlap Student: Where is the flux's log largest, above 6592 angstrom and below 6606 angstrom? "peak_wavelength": 6599 angstrom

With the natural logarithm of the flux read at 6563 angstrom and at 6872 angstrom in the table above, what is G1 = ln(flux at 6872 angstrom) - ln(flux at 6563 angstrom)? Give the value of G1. 0.02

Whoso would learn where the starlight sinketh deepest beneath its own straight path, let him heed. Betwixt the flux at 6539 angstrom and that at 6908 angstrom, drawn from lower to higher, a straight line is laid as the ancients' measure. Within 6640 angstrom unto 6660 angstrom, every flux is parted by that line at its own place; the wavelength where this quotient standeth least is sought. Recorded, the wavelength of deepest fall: 6659 angstrom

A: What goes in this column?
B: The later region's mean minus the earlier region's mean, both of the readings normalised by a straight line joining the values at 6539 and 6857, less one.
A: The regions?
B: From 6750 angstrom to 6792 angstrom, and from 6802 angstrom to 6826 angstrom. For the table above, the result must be 0.02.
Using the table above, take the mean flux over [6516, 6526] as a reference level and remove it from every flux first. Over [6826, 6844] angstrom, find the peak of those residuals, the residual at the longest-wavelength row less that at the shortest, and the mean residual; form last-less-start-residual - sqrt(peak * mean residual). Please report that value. -0.12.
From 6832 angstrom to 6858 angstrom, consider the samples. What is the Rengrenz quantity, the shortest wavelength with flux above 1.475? 6833 angstrom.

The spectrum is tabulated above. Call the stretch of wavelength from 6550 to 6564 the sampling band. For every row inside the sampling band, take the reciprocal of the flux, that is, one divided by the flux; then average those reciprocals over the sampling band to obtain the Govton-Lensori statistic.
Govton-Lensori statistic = 0.673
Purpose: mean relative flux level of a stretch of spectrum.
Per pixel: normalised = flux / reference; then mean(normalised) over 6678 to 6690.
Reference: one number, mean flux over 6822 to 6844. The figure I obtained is 0.97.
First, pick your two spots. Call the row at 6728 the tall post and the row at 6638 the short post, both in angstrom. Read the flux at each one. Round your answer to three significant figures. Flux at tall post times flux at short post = 2.07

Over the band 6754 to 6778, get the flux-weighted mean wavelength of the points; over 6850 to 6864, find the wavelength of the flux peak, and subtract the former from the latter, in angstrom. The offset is 85.6 angstrom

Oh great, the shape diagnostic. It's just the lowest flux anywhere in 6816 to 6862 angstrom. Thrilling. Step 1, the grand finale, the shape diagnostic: 1.433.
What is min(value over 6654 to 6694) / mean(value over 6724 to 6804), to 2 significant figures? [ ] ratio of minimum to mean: 0.94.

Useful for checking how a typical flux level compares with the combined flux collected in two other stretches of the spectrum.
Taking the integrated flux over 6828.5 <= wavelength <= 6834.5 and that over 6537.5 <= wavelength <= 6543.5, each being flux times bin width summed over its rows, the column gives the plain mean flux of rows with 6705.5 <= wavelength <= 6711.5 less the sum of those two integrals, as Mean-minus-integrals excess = -16.6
